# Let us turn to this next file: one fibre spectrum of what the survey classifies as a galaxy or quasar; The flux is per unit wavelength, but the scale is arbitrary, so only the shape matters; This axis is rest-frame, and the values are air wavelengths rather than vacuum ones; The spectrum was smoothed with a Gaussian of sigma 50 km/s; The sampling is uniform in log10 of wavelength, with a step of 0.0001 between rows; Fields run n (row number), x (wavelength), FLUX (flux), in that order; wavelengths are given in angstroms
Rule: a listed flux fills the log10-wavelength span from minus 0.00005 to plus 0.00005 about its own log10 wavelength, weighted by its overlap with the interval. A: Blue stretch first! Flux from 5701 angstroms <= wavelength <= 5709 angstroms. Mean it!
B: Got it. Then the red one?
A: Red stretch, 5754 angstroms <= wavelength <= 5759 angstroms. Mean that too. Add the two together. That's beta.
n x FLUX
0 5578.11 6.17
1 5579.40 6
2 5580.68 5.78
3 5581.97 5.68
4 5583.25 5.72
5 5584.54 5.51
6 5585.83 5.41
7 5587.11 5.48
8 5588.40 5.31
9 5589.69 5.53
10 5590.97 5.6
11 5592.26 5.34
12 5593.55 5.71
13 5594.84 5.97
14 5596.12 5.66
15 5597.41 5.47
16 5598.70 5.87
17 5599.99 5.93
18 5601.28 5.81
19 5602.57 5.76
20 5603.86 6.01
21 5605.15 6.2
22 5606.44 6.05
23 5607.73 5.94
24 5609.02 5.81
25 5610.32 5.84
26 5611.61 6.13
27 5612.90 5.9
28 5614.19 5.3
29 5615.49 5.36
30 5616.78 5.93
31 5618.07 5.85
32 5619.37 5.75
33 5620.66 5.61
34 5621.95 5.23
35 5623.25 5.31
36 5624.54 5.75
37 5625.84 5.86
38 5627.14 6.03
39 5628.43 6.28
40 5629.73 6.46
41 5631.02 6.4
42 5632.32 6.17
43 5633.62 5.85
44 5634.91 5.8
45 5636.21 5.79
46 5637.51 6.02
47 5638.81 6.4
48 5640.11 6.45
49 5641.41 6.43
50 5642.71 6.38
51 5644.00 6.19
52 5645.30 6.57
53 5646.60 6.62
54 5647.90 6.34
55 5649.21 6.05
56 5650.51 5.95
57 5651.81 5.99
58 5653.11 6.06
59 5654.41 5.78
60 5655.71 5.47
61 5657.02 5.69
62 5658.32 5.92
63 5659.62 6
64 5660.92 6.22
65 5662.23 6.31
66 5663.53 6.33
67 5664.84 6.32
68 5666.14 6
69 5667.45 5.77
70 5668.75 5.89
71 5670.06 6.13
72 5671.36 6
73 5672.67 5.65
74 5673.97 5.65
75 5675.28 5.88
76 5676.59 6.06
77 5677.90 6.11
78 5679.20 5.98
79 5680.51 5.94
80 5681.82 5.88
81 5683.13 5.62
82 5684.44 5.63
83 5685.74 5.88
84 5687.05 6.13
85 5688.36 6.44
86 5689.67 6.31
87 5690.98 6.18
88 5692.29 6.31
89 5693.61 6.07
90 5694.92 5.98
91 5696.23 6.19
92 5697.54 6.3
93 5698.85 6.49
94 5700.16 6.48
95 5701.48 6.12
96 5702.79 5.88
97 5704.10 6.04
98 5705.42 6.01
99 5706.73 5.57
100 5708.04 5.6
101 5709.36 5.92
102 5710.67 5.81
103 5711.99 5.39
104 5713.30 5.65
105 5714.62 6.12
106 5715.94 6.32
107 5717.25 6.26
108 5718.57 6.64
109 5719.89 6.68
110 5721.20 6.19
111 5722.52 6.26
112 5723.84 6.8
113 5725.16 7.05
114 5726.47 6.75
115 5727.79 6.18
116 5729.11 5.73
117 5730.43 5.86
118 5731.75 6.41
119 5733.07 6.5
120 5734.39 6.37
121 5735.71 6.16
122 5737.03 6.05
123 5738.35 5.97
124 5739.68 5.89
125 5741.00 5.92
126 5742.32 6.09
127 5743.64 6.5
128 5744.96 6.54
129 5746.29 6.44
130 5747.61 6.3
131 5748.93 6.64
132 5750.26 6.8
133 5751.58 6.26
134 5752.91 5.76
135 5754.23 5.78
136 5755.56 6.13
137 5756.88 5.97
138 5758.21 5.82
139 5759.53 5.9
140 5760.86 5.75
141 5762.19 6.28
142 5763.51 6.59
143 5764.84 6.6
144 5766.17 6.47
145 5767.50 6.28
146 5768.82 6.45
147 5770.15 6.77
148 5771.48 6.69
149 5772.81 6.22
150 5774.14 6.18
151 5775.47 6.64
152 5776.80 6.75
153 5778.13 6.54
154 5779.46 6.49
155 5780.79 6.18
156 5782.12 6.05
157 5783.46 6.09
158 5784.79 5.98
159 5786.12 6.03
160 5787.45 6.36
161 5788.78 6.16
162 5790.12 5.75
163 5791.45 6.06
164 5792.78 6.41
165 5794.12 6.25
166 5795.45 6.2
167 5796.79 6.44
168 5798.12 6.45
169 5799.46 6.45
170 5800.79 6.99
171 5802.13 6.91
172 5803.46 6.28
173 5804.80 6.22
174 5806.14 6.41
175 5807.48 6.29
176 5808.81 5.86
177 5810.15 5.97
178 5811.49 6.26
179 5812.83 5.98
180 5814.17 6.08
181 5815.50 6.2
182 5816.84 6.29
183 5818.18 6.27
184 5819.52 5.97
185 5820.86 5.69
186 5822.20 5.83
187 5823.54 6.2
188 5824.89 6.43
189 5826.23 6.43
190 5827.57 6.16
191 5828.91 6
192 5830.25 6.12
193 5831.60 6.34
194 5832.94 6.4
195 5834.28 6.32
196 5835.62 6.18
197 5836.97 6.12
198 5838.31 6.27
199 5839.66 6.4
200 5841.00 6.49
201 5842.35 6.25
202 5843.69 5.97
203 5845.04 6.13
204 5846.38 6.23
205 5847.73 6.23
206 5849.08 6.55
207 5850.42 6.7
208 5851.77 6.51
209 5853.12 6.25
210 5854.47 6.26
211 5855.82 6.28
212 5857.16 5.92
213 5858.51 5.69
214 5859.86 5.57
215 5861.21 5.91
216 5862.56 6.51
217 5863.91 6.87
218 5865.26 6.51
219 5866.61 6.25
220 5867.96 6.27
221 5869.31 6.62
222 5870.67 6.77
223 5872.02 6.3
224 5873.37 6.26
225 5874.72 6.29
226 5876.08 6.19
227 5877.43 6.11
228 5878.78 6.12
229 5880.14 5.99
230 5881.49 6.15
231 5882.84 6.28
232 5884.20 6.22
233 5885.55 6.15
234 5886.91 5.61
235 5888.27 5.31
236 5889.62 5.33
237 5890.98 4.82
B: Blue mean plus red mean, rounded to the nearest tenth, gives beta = 11.8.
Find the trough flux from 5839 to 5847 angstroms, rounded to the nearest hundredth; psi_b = 5.97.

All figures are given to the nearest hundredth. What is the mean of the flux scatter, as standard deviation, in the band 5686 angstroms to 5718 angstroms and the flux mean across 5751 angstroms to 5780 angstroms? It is 3.29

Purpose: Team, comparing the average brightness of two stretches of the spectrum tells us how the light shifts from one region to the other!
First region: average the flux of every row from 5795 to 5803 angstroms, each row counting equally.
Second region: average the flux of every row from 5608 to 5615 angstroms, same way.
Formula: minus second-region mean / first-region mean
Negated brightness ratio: -0.88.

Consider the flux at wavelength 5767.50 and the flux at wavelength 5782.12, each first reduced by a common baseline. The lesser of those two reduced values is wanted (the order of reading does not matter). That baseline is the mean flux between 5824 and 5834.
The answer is -0.22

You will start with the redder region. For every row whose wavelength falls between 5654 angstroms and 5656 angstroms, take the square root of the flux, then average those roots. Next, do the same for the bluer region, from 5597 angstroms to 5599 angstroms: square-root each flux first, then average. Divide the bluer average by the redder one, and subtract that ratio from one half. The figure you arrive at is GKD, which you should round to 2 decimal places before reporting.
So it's -0.50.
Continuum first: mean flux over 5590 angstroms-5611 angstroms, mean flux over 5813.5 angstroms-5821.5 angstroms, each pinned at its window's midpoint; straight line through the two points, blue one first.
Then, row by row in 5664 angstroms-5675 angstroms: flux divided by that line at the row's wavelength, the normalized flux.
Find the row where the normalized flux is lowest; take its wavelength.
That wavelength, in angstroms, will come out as 5673.97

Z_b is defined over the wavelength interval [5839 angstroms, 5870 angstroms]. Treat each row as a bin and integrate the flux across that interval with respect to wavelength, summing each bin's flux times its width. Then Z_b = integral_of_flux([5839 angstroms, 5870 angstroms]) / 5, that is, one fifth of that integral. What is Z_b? 38.9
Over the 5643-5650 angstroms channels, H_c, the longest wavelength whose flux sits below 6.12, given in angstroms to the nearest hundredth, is 5649.21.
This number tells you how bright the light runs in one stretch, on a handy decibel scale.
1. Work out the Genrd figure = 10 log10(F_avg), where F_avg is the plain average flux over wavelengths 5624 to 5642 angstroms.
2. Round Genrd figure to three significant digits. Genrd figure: 7.87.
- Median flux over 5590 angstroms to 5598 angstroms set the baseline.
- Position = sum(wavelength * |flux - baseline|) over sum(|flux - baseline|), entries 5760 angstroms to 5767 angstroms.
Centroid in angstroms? 5764.2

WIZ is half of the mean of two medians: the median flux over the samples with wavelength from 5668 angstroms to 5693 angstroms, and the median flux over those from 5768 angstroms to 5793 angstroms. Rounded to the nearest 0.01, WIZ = 3.05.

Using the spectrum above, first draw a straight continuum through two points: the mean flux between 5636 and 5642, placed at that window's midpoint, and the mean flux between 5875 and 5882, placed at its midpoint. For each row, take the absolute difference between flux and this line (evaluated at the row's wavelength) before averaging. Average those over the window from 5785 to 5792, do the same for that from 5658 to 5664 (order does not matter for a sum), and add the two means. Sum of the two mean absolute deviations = 0.31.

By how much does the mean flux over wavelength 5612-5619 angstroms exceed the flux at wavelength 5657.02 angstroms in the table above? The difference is 0.0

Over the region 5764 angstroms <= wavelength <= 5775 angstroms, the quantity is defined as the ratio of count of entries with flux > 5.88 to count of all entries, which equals 1.00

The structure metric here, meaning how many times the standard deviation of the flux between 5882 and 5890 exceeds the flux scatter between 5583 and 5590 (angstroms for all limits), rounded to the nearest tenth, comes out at 3.3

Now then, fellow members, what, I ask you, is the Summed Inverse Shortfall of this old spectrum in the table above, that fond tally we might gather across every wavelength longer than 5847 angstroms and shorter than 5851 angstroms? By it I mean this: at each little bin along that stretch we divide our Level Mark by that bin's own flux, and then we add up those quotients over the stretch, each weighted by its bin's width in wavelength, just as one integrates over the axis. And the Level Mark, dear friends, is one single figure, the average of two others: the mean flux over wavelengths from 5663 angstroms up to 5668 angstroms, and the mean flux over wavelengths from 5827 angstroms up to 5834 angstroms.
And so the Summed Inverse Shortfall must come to 3.8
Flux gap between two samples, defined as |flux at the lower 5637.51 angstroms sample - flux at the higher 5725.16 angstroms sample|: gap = 1.0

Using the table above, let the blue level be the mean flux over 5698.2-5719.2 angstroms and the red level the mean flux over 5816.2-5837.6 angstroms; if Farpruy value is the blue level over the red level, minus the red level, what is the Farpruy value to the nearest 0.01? -5.20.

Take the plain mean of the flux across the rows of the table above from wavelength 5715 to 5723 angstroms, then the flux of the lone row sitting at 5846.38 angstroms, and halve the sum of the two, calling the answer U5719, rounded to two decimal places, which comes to 6.31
